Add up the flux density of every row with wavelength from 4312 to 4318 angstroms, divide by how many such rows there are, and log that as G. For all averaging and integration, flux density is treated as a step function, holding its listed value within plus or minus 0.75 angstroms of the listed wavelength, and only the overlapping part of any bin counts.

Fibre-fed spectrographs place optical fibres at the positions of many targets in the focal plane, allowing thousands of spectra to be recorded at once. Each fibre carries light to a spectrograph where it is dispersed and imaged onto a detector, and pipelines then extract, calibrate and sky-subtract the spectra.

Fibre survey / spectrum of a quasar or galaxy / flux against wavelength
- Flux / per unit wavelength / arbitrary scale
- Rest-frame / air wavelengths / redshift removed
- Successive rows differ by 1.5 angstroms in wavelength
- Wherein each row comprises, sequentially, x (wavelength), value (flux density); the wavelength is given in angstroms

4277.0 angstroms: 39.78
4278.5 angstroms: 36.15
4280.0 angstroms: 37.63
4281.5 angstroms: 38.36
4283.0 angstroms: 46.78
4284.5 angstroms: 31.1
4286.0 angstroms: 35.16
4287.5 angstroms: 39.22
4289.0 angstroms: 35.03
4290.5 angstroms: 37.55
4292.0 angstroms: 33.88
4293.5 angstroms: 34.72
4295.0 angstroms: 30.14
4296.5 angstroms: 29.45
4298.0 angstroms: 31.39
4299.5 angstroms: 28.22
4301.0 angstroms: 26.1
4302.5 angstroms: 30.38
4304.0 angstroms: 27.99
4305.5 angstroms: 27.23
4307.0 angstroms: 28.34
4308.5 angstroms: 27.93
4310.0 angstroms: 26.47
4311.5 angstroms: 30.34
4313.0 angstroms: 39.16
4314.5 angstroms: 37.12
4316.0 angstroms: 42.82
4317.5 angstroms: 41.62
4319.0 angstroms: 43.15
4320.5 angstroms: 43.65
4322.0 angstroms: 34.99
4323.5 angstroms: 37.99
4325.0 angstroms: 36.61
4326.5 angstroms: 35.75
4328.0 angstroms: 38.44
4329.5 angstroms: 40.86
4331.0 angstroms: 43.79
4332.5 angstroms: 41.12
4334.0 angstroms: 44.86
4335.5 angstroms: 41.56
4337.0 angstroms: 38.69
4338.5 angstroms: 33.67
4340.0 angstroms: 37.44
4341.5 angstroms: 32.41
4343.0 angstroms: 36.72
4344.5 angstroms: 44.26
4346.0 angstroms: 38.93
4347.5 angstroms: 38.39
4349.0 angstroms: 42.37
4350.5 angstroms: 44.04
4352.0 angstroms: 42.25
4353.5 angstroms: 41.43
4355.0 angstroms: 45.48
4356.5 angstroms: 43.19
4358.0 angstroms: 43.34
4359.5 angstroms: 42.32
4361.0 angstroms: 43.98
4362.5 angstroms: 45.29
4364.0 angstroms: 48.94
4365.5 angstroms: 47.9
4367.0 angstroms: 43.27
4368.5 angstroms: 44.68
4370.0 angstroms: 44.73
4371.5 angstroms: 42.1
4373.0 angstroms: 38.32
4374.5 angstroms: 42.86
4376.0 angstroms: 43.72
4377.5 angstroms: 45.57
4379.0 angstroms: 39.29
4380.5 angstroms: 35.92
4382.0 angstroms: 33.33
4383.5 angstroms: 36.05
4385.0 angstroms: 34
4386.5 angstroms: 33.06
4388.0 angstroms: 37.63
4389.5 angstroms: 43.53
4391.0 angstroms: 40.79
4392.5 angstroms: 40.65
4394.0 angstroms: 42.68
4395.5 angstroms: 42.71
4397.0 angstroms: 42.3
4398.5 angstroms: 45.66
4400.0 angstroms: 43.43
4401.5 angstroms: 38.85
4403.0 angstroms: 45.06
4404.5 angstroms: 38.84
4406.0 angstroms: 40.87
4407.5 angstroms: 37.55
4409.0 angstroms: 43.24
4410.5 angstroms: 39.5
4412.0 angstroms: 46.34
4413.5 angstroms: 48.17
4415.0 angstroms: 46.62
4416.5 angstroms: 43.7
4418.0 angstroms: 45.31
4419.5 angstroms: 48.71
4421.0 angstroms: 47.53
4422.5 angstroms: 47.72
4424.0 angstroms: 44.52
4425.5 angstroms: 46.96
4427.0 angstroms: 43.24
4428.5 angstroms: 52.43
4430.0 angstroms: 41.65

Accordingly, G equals 40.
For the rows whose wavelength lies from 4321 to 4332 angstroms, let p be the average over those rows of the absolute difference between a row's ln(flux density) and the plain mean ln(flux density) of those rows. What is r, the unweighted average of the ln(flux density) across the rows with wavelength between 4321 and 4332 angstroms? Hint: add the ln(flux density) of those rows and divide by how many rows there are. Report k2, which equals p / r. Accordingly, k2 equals 0.016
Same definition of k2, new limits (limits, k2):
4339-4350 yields 0.019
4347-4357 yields 0.010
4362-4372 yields 0.010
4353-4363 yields 0.007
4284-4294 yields 0.014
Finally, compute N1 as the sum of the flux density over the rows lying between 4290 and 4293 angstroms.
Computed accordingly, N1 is 71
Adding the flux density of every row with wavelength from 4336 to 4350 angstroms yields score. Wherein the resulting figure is 343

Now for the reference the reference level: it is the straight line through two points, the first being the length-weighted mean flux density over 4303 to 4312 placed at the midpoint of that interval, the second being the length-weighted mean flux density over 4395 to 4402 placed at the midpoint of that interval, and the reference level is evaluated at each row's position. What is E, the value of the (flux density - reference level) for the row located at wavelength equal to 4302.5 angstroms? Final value 3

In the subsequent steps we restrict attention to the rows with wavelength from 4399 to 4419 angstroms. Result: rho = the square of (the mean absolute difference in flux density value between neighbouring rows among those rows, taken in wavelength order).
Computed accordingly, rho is 15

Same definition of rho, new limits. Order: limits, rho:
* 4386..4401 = 6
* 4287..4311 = 5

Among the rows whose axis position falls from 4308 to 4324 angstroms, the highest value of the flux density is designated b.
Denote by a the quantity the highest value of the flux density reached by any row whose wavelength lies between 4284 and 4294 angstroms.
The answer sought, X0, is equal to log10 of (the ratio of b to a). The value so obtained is 0.046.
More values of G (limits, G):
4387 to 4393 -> 41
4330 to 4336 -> 43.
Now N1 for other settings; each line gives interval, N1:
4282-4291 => 225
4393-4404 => 301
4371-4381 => 288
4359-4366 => 228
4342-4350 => 201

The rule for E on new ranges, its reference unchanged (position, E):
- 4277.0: 17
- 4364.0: 12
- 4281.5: 14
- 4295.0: 4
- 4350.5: 9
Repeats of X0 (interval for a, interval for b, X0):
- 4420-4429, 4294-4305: -0.223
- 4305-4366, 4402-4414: -0.007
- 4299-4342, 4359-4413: 0.038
